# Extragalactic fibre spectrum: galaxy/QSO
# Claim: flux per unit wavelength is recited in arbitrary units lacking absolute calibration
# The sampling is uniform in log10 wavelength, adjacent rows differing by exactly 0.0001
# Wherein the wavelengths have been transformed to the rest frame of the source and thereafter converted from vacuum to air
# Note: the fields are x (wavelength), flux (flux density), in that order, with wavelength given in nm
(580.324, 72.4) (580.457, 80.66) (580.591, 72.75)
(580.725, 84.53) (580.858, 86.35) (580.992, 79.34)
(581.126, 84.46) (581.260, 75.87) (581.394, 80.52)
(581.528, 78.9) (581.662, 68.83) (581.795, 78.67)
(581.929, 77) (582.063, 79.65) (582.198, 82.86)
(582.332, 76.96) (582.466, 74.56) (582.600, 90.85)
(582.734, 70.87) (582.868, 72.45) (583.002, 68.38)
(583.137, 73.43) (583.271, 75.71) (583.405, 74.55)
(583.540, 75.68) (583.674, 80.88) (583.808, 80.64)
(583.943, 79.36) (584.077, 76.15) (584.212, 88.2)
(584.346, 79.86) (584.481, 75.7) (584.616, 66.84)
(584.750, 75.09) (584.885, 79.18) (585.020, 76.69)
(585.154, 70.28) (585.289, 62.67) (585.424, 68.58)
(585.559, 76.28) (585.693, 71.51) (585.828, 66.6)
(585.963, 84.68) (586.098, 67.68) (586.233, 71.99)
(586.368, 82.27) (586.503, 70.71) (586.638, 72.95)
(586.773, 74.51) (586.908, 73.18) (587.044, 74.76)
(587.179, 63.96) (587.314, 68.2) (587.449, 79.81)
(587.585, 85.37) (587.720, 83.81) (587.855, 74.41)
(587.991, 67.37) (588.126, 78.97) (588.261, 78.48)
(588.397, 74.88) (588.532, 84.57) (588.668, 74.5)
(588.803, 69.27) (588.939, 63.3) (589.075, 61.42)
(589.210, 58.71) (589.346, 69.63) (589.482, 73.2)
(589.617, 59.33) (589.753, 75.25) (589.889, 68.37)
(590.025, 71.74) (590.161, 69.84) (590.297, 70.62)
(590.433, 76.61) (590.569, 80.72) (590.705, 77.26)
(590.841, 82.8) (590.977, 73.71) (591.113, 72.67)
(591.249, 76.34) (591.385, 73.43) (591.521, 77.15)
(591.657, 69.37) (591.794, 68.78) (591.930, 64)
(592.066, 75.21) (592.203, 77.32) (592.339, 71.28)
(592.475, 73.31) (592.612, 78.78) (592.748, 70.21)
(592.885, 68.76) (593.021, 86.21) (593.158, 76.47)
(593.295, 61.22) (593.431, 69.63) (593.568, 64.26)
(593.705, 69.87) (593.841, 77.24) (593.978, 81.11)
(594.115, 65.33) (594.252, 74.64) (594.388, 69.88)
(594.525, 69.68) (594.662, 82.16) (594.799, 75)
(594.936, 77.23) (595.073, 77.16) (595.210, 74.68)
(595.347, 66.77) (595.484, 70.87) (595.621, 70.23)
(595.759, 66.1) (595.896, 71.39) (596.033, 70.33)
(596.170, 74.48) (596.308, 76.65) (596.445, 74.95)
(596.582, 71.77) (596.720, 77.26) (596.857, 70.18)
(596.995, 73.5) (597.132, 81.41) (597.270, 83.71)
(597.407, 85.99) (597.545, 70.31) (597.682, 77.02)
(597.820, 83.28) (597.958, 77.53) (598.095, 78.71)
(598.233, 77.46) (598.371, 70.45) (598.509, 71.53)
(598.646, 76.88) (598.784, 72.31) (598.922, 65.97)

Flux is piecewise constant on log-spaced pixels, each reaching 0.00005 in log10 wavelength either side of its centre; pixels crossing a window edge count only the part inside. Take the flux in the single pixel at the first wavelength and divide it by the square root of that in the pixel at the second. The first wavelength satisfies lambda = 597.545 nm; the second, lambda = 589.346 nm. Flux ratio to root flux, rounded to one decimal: 8.4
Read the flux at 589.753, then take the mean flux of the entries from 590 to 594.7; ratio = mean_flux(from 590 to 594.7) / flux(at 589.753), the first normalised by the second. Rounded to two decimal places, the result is 0.97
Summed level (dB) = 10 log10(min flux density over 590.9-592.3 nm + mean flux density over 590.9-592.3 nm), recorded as 21.4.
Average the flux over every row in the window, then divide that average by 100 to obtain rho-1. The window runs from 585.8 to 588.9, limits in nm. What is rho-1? 0.749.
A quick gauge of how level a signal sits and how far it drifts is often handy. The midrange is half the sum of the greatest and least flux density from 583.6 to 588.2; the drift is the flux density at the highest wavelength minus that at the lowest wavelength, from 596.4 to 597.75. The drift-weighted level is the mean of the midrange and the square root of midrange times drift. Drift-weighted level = 44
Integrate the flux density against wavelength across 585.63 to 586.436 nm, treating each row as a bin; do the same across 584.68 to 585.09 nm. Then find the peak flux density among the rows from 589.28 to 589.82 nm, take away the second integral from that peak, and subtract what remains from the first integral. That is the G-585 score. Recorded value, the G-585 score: 16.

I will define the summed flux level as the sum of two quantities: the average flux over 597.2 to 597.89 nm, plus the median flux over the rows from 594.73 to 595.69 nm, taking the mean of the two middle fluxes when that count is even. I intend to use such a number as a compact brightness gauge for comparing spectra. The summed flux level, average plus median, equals 155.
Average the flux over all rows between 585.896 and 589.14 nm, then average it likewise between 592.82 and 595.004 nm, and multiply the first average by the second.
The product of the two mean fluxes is 5421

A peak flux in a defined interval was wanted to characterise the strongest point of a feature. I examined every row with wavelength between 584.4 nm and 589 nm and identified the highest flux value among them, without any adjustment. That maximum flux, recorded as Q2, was 85.37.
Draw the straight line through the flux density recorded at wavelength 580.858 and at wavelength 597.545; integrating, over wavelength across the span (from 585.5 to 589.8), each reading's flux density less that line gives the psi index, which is -30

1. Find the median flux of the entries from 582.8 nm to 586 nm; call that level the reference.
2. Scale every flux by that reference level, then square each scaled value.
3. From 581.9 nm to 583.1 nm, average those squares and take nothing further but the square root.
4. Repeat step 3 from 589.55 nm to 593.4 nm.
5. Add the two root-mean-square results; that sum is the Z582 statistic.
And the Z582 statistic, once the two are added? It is 1.99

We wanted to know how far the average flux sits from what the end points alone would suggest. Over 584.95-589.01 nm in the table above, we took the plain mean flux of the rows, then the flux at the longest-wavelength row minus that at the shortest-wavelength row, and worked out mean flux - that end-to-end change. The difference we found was 87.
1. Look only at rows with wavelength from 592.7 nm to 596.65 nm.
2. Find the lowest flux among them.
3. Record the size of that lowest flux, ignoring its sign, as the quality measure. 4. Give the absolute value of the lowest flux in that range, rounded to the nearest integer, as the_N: 61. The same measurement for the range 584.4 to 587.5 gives 63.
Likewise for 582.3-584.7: 67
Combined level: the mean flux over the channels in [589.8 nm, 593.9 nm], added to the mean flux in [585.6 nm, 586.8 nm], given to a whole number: 147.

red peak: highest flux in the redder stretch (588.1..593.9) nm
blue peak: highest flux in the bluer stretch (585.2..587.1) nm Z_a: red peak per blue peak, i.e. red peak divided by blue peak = 1.02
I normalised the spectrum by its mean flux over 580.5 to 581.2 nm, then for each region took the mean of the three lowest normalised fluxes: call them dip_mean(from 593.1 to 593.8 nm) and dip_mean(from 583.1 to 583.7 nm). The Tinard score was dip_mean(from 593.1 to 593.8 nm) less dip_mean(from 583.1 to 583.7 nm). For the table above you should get -0.12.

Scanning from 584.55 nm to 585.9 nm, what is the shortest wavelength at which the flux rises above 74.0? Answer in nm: 584.750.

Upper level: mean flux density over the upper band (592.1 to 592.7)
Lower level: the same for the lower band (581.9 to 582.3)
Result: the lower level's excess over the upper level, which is 4.7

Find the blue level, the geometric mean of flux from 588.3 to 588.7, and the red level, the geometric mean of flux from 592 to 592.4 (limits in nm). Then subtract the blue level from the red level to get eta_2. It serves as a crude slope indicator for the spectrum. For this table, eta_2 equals -3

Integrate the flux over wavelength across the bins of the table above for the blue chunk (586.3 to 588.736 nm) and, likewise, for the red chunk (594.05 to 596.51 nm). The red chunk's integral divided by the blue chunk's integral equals 0.97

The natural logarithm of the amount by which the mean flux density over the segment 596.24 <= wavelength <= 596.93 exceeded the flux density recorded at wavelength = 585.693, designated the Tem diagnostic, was 1.0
